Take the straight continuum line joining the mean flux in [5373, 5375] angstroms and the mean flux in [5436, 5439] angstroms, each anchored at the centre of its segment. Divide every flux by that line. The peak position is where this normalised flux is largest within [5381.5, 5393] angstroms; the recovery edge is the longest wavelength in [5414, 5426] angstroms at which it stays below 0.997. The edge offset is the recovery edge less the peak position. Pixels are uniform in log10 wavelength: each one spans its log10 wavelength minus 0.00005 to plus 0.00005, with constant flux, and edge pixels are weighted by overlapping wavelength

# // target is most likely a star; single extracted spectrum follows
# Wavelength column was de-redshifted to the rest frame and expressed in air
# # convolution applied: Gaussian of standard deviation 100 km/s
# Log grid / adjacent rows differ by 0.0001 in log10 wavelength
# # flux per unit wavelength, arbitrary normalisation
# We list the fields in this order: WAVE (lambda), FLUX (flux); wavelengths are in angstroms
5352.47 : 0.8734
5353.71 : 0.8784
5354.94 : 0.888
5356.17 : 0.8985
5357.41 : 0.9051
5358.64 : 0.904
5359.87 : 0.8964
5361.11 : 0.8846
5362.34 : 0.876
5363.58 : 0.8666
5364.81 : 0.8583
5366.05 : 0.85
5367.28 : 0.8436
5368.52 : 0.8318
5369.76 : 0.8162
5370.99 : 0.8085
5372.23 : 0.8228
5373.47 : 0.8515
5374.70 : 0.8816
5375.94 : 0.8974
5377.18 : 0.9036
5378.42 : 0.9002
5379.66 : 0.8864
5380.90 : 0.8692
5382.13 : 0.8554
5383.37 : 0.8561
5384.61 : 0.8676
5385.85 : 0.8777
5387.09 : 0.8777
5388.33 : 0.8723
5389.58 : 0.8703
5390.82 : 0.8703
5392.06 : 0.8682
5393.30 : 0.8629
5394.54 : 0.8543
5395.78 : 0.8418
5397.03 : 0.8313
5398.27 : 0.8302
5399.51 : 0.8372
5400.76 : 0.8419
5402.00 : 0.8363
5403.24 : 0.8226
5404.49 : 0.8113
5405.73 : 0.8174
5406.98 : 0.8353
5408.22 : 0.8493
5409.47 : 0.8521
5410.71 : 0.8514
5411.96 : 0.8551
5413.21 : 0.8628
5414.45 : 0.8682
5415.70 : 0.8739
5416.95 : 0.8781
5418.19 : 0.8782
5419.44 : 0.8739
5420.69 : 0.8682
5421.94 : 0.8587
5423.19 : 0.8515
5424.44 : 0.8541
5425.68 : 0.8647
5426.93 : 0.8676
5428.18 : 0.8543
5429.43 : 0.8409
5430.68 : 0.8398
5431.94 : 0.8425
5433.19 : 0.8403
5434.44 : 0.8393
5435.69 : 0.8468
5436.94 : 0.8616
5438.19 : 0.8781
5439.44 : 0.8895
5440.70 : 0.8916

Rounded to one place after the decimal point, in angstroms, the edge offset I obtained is 39.8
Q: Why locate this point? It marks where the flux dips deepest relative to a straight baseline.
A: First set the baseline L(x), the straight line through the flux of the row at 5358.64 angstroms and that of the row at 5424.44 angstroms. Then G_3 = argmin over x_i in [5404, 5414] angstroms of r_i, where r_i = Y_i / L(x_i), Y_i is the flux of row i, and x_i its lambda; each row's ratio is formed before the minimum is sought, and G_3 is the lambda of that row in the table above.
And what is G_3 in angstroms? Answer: 5404.49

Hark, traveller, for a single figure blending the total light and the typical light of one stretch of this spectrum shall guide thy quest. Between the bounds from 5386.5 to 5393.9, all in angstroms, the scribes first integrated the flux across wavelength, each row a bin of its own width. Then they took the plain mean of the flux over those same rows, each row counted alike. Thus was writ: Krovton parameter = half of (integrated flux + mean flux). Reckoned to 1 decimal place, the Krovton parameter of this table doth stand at 3.7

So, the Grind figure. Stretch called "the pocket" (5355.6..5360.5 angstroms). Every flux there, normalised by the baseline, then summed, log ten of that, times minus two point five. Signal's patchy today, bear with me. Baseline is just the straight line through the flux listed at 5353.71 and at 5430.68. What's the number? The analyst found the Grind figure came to -1.54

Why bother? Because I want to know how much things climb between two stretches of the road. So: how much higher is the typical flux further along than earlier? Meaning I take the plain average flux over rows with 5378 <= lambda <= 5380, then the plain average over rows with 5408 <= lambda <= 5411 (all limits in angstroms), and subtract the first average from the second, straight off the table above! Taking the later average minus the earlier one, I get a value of -0.042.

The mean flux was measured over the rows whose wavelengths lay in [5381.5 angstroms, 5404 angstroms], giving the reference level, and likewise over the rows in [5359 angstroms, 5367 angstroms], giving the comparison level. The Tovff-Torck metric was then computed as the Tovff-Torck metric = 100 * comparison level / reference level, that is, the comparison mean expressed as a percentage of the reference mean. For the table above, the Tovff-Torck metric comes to 102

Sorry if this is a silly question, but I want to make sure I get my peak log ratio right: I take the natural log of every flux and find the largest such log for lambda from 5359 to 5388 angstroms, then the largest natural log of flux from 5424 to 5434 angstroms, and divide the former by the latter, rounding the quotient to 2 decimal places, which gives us 0.71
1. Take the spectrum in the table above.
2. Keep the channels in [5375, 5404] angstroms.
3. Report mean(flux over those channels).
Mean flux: 0.862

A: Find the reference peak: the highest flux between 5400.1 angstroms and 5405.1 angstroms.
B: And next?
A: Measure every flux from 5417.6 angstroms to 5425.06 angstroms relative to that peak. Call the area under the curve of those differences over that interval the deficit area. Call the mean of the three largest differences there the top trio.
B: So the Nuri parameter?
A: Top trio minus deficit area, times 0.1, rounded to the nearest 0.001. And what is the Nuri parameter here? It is -0.013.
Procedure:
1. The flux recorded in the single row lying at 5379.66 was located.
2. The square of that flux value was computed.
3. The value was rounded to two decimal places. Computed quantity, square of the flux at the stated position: 0.79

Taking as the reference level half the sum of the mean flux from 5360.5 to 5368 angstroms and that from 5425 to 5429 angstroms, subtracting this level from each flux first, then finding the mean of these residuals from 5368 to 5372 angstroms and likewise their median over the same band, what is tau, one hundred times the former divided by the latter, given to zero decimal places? 94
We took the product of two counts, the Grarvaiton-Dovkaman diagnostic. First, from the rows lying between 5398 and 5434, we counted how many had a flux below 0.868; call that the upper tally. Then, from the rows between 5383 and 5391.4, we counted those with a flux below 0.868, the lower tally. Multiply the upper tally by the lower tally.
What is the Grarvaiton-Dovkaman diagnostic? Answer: 46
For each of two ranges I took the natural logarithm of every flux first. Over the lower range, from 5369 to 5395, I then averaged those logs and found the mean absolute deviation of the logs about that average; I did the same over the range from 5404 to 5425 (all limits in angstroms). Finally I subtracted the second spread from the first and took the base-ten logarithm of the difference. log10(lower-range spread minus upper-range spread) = -2.30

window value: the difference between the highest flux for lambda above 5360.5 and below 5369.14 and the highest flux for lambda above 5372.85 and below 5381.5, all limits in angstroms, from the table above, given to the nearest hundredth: -0.02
